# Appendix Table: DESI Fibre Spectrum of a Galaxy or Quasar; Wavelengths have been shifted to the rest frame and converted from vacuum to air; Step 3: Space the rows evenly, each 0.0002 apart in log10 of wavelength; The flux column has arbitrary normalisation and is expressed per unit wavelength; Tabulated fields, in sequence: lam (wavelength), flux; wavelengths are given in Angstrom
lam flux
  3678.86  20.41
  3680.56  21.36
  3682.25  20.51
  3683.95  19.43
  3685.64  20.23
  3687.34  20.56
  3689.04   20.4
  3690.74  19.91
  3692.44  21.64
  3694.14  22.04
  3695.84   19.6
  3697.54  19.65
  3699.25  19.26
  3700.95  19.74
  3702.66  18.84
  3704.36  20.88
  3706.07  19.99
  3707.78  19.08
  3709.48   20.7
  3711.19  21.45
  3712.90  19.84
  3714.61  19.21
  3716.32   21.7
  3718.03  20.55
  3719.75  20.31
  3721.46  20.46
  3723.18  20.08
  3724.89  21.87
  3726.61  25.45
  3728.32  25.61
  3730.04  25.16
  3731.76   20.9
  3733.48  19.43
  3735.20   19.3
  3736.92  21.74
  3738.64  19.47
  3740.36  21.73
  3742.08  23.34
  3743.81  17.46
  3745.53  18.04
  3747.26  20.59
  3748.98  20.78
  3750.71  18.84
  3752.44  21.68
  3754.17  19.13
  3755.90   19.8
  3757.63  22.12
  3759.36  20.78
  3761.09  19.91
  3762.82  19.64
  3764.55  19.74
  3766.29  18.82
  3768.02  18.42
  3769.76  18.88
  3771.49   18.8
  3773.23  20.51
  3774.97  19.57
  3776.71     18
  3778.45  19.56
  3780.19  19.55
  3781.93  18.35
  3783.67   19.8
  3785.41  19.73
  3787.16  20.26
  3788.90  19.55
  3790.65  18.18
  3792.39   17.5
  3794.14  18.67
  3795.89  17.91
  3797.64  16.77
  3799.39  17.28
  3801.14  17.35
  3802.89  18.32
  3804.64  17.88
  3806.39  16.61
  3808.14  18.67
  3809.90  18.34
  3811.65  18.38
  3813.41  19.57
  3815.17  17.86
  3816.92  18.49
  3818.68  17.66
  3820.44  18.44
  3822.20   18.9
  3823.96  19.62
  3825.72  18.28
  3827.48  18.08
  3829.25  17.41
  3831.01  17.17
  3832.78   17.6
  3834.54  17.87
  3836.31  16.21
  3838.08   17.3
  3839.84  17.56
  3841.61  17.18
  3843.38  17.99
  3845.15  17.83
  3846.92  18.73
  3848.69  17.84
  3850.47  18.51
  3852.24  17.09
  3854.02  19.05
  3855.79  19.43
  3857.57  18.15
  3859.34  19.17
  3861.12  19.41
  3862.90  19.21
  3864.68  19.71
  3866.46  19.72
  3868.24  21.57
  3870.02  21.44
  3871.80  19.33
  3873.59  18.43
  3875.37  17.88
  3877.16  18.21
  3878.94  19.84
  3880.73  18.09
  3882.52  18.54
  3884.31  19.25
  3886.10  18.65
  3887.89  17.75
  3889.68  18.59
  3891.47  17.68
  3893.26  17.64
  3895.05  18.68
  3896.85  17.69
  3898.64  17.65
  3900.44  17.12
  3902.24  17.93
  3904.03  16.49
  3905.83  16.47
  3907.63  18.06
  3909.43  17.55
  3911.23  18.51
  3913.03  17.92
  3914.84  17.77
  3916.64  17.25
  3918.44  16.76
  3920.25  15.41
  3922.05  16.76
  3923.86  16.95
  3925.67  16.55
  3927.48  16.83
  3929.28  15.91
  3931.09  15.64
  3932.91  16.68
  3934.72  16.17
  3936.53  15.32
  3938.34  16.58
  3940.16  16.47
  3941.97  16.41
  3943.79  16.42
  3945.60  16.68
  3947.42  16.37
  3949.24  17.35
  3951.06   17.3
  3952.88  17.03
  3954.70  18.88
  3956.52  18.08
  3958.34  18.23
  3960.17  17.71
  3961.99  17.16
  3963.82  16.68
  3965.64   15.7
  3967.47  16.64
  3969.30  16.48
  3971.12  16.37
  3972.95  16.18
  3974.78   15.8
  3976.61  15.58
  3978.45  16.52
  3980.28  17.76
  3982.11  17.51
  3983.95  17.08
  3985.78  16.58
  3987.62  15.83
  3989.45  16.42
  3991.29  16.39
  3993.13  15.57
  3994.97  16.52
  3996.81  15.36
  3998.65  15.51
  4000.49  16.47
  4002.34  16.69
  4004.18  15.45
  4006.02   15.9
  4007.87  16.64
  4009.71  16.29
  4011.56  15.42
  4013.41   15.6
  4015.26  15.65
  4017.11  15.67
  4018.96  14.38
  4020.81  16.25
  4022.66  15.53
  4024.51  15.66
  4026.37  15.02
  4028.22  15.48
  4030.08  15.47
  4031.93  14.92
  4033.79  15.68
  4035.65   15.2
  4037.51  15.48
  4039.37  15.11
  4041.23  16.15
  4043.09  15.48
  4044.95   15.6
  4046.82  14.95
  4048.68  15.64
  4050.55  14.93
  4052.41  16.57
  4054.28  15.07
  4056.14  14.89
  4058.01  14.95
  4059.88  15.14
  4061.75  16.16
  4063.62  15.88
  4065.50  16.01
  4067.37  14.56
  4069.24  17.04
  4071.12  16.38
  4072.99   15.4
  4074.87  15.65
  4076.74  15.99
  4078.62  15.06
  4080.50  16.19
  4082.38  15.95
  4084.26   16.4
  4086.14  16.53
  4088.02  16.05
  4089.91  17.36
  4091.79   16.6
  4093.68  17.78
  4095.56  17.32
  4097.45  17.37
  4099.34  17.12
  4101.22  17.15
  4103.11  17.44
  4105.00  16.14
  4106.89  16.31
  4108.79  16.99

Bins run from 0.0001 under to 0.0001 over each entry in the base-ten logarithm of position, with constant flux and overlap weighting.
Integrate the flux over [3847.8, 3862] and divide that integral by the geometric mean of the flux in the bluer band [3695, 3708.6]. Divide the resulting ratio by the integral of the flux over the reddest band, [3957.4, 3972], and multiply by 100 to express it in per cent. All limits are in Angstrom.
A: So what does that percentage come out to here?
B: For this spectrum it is 5.5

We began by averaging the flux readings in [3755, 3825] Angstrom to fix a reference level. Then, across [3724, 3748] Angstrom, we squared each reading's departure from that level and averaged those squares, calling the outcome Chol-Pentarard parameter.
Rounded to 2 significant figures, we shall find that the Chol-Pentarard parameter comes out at 13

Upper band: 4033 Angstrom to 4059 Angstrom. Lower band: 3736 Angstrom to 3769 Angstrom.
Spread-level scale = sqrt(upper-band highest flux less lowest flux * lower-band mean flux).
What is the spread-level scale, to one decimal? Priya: 5.8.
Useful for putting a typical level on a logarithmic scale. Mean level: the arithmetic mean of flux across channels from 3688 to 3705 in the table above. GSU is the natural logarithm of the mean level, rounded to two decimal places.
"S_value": 3.01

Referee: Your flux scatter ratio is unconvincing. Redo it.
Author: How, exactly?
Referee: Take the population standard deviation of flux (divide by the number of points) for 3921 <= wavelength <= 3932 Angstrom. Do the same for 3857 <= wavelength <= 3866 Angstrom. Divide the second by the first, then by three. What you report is 0.36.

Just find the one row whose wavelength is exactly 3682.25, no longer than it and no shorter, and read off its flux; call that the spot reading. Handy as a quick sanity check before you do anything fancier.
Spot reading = 20.51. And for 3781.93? 18.35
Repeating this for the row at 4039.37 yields 15.11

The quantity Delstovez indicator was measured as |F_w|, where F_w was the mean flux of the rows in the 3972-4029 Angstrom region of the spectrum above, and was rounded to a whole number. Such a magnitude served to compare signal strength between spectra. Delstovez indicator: 16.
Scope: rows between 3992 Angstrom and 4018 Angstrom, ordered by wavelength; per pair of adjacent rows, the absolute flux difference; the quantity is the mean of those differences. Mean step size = 0.56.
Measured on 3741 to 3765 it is 1.70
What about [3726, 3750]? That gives 1.87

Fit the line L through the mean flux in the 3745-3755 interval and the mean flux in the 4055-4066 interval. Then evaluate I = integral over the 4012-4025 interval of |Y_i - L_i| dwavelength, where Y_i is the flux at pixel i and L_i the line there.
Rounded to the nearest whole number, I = 8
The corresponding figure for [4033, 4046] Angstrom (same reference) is 5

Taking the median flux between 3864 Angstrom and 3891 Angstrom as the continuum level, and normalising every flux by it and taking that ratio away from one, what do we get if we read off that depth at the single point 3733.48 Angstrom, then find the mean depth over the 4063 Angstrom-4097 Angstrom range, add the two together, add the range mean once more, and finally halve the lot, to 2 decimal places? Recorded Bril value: 0.11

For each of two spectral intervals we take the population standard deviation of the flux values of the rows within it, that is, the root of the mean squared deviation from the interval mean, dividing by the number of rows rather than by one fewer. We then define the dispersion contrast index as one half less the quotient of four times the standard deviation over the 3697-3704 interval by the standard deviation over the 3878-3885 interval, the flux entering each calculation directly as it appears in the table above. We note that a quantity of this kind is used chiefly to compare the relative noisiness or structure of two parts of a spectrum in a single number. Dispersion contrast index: -1.6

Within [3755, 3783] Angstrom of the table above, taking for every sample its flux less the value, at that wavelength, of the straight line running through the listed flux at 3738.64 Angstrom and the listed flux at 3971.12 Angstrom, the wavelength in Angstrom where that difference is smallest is 3776.71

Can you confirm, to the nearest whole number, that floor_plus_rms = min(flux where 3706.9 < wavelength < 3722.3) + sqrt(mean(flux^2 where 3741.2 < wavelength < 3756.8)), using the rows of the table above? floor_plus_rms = 39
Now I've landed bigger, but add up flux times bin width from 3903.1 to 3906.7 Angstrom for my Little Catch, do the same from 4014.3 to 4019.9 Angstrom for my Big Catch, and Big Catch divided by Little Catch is 1.4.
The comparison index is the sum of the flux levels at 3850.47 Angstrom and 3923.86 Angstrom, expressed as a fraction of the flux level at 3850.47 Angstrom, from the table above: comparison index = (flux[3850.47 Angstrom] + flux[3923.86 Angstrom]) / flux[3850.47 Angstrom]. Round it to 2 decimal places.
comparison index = 1.92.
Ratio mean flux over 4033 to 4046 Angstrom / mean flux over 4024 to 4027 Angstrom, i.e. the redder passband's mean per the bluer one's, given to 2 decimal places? 1.01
